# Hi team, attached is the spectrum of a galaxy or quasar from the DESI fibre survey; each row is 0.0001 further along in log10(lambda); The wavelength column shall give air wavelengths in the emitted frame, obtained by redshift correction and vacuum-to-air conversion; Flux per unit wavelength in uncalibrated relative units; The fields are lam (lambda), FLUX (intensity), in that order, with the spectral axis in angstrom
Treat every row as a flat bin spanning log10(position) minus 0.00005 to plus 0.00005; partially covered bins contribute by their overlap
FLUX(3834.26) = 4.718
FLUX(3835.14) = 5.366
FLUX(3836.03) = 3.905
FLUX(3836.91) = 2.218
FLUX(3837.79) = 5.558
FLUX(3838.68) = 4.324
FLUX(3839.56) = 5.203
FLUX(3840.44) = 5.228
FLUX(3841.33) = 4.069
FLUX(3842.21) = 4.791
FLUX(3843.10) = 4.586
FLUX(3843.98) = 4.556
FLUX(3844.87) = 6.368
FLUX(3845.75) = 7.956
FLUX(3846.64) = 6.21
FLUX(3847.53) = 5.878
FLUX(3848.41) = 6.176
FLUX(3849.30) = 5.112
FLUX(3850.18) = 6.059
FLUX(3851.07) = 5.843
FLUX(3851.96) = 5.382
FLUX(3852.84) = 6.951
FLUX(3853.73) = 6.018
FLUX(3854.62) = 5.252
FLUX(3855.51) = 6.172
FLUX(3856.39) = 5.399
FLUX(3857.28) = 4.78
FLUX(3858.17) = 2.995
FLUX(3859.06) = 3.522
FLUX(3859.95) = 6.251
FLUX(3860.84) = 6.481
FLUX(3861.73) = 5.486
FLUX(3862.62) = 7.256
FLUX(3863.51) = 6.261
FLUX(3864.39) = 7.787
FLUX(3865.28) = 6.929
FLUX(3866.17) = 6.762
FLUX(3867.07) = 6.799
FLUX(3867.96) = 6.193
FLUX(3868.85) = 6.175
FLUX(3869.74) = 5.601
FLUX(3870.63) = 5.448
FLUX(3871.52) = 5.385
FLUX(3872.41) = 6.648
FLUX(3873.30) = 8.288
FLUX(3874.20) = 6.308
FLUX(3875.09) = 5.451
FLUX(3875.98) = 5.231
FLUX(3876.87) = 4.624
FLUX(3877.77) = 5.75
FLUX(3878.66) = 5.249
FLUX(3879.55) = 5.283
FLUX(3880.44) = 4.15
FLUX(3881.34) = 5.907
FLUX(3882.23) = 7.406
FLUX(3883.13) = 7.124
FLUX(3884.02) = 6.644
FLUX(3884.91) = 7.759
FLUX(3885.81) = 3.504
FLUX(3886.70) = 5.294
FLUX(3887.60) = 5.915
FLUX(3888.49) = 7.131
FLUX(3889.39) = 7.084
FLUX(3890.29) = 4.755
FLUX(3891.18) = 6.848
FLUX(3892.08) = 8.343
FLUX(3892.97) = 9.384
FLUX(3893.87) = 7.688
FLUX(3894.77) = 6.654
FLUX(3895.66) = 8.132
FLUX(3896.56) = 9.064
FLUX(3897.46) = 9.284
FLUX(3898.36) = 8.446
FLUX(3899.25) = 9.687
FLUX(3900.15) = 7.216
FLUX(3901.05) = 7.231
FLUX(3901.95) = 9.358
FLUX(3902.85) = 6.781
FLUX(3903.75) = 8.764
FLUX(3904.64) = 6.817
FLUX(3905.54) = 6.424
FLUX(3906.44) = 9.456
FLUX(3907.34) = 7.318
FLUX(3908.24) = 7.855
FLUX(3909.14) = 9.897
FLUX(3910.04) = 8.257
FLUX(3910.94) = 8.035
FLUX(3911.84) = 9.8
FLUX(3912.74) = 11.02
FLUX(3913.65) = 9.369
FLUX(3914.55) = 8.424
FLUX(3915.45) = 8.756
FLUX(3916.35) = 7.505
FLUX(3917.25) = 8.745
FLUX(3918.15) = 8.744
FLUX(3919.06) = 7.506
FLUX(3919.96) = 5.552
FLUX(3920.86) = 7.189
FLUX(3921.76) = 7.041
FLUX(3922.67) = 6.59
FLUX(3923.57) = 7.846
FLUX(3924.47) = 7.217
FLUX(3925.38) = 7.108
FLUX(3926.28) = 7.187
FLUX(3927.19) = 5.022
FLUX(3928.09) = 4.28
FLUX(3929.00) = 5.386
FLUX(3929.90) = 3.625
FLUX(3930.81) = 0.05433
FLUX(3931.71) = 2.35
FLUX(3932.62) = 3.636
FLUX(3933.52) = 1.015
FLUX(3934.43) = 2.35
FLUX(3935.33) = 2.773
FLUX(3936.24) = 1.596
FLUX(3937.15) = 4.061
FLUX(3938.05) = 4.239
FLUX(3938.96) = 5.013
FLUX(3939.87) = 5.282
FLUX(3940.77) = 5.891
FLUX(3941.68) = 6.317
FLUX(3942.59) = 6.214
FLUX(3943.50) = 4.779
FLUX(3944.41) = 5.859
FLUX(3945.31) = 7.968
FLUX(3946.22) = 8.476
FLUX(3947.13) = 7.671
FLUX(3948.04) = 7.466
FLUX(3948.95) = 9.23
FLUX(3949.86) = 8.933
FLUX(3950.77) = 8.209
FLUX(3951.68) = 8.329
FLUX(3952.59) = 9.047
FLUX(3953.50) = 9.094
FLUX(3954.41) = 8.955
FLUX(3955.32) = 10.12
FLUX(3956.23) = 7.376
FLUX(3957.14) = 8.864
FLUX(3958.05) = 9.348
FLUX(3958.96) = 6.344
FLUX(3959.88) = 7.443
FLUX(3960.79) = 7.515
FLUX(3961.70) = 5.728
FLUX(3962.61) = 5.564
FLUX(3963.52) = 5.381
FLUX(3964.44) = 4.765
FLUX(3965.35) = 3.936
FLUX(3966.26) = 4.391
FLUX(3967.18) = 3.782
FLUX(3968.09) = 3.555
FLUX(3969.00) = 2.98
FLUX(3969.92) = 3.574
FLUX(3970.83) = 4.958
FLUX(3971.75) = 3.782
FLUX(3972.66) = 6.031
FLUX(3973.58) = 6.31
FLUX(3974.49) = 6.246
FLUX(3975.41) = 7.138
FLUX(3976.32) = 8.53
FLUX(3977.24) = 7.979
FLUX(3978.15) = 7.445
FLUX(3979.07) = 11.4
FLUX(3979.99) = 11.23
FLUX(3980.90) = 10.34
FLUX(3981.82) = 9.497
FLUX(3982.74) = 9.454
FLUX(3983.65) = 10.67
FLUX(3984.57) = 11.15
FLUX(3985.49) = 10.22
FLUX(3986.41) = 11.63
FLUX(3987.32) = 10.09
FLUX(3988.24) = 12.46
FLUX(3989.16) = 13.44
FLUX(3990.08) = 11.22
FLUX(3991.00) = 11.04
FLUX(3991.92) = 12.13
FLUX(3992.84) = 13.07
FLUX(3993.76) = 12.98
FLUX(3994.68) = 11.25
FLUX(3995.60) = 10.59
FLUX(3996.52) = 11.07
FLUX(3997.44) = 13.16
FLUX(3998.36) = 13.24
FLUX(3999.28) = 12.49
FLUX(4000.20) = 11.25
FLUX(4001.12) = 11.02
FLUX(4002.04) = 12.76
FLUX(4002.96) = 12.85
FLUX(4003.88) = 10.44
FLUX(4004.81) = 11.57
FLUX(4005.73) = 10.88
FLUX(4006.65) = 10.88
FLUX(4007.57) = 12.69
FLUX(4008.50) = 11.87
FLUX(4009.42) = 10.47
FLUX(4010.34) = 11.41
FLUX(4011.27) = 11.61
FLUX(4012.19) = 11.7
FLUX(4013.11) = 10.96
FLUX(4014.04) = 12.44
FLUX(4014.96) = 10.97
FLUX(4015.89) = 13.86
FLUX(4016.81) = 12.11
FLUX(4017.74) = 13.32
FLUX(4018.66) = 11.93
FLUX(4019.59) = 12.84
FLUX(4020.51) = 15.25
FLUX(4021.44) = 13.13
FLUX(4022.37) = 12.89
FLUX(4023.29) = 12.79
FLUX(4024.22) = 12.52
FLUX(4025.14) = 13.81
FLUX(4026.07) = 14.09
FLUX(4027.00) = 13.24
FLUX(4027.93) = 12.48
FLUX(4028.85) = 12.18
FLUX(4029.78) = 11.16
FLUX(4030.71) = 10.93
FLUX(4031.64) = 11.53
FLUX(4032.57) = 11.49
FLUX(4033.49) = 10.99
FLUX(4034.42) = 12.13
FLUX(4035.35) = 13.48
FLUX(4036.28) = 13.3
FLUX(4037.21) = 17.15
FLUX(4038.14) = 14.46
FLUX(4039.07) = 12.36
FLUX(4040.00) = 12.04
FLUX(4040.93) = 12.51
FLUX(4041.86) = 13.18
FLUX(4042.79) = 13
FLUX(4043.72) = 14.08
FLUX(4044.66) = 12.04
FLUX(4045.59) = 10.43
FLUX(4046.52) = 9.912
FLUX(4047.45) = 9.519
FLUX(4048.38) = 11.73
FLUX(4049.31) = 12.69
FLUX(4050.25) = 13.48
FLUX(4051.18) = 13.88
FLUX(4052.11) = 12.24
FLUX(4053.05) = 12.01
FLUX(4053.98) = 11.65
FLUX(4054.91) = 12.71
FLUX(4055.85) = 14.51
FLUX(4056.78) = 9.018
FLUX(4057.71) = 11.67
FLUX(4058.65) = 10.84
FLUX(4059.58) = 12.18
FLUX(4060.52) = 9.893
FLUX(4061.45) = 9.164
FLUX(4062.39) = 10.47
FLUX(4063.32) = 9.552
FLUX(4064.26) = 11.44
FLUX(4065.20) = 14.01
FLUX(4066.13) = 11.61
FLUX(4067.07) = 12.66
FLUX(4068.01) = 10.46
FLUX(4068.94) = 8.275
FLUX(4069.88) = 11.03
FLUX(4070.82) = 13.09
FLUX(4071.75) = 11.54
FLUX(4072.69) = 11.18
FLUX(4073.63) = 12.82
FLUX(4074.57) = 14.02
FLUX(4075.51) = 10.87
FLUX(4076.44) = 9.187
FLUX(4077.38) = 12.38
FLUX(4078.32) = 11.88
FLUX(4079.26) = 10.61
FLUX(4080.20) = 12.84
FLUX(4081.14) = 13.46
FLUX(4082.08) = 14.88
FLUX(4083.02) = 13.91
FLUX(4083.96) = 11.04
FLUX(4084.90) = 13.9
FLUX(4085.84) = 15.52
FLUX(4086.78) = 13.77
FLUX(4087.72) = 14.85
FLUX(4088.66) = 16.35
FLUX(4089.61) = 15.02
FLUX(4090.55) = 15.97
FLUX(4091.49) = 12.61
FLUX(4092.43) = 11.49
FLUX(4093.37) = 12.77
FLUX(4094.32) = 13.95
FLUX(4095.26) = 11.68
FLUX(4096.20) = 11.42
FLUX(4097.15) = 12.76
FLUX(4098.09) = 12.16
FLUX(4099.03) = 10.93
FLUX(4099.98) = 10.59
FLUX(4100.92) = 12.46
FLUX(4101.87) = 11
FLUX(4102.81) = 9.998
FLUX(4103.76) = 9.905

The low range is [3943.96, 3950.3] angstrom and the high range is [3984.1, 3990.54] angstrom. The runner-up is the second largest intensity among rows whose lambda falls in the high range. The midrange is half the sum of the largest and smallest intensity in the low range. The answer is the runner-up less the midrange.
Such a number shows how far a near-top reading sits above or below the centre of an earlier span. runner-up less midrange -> 4.9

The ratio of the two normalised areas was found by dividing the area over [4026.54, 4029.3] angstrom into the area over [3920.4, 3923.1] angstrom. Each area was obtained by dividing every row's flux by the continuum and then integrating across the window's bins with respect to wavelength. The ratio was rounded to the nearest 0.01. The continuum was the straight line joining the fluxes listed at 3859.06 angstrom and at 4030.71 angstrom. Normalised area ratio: 0.93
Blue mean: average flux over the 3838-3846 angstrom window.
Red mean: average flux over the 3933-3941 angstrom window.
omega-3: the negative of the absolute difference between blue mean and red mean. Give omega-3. -1.7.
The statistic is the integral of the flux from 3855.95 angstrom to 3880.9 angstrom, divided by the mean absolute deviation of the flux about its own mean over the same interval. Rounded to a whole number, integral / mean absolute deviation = 160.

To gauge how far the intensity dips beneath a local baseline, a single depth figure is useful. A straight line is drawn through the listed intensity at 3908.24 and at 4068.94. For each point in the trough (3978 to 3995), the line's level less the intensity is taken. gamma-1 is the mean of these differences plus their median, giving -6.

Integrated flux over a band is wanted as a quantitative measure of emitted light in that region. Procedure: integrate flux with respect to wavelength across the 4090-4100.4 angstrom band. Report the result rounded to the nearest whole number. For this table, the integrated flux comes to 129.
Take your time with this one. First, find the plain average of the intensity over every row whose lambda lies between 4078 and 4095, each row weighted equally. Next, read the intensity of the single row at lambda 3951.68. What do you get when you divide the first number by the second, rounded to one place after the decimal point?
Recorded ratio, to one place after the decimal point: 1.6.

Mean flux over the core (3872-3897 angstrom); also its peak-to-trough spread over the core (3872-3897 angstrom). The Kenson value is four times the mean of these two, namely 24.7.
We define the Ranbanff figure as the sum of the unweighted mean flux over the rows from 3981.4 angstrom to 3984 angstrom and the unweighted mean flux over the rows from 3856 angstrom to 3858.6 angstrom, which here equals 14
